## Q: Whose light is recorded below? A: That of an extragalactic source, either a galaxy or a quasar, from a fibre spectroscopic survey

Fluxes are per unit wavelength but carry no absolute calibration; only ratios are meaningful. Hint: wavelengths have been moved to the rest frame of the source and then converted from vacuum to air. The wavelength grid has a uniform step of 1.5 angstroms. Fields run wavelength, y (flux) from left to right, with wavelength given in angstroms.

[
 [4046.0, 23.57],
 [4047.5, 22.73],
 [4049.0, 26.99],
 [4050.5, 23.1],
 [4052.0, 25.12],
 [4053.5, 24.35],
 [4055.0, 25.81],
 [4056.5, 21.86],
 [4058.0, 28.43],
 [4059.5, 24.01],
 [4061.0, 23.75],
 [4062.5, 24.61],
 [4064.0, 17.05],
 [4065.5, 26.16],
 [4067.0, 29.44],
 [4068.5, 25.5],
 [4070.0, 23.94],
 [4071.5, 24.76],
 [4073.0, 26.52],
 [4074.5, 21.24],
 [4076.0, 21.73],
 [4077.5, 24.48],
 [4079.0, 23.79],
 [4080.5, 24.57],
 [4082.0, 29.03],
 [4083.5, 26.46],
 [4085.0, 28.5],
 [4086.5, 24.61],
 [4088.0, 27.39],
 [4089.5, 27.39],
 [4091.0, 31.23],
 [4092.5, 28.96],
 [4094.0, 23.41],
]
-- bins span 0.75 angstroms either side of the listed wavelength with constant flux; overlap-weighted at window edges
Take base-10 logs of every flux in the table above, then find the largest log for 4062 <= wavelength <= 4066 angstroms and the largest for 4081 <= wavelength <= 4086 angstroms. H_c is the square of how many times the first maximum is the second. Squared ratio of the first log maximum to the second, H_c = 0.94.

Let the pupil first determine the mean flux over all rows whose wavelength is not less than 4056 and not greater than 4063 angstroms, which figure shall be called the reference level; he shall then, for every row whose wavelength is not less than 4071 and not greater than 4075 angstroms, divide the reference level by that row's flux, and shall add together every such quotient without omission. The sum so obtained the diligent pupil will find 3.1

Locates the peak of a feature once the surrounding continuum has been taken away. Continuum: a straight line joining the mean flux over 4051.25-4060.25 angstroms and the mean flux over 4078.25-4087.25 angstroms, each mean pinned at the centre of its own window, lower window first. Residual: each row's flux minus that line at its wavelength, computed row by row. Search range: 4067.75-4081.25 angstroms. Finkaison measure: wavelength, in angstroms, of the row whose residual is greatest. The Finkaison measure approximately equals 4073.0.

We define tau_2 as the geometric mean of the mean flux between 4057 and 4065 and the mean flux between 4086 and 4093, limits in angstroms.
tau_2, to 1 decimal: 25.7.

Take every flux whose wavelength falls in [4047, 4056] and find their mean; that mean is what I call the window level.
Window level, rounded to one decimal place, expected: 24.7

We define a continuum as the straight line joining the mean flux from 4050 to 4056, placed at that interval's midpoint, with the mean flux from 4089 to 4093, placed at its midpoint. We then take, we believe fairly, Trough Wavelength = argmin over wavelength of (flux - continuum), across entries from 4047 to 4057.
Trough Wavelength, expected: 4056.5 angstroms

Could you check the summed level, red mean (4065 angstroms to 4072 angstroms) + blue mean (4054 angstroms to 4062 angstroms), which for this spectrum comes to 50.7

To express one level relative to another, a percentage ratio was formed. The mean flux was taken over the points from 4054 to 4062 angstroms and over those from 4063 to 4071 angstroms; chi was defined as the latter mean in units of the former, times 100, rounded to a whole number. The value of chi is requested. 99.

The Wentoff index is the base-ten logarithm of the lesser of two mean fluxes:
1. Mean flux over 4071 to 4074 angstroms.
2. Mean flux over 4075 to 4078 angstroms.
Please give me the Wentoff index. 1.36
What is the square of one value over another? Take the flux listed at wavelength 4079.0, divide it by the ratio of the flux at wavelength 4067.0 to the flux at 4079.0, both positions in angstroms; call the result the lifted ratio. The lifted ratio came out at 19.2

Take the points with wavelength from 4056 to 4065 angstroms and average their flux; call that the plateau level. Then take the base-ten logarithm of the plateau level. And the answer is 1.37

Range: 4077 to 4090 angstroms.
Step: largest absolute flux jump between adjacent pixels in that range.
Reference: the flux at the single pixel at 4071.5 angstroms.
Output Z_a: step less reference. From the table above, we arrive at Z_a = -20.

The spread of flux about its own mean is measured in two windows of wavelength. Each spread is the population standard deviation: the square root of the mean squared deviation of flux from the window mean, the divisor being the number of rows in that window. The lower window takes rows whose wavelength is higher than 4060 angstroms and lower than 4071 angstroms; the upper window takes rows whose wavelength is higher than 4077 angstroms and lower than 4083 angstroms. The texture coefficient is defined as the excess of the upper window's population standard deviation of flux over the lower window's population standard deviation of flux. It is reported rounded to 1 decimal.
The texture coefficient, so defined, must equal -1.4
